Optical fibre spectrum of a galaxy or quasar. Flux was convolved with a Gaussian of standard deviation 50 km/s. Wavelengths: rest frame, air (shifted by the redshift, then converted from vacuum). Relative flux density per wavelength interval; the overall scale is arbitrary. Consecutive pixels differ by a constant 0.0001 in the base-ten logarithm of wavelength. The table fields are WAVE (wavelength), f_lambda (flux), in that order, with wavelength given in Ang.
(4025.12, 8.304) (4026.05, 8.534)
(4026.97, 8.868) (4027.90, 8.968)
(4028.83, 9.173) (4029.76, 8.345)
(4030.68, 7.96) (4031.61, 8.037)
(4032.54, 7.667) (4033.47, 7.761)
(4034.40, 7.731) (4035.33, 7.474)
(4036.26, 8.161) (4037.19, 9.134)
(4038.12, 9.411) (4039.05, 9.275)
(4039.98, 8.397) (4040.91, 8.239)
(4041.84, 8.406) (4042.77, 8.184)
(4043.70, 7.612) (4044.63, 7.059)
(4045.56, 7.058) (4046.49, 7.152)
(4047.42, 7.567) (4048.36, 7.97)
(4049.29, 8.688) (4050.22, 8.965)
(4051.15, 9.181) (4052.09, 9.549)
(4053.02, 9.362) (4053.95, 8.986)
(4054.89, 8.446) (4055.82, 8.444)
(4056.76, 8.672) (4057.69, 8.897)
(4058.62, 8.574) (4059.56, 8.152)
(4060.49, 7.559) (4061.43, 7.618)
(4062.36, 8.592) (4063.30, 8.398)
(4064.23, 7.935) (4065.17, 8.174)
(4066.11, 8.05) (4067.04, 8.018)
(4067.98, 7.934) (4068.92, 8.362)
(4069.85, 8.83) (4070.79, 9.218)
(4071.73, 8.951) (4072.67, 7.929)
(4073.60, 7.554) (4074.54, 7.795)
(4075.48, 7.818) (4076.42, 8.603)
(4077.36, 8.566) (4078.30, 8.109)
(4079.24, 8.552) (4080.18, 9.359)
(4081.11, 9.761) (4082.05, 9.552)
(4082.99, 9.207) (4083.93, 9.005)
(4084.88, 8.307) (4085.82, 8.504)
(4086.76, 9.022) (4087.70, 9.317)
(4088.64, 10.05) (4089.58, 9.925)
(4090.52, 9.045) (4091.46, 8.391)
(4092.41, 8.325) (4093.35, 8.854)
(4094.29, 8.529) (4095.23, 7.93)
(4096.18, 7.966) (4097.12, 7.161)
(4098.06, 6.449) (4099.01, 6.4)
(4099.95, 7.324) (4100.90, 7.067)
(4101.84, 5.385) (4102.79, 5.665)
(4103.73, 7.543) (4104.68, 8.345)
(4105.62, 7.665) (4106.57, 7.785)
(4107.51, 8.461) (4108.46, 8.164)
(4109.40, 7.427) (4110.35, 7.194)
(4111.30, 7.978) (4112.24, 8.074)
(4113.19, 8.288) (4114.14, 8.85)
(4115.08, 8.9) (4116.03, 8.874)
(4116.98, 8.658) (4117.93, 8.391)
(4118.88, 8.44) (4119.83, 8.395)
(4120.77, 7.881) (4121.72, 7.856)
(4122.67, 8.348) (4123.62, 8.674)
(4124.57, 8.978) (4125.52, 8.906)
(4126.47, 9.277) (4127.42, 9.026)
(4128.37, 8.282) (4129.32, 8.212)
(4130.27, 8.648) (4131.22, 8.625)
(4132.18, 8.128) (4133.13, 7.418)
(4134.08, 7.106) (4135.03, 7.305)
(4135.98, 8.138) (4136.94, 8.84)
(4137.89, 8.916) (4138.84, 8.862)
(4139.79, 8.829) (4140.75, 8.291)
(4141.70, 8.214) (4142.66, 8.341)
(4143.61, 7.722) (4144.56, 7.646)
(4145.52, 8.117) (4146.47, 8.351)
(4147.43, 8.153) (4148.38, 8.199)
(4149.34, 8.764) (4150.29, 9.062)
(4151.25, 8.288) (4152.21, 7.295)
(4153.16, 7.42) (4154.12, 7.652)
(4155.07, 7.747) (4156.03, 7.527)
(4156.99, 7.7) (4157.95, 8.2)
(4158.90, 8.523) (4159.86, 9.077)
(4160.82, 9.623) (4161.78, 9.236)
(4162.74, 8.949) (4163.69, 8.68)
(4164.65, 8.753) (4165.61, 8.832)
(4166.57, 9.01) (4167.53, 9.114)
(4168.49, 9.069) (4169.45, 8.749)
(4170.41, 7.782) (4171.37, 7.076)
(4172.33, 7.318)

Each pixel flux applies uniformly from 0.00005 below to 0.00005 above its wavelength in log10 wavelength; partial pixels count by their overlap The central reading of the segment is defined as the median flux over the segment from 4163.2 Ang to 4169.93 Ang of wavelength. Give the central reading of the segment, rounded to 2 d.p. 8.83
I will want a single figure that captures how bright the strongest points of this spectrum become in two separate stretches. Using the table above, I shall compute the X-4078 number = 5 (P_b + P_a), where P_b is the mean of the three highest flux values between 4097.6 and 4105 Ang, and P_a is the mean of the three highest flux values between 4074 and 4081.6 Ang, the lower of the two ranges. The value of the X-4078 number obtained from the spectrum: 85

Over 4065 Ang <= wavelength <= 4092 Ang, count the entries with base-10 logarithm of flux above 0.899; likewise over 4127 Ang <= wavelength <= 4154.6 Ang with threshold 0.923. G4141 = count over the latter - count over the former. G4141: -17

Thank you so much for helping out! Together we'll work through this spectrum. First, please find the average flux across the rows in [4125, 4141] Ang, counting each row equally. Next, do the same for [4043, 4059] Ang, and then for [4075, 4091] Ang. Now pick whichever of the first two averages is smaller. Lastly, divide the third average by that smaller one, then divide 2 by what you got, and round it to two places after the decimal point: 1.86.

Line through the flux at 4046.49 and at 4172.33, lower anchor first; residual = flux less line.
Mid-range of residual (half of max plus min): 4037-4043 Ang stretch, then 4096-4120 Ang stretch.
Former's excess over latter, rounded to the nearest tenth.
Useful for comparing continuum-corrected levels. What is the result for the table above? 1.7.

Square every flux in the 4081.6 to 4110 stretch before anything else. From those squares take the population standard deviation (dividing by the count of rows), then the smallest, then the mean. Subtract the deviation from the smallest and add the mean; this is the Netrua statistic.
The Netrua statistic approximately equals 78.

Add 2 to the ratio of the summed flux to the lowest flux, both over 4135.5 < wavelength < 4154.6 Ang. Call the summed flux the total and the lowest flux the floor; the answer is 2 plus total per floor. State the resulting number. 24.6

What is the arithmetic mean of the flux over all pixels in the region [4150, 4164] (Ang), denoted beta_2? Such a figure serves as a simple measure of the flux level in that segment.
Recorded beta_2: 8.3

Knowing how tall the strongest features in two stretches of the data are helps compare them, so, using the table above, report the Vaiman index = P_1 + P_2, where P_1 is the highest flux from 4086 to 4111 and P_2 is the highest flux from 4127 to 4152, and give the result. 19.1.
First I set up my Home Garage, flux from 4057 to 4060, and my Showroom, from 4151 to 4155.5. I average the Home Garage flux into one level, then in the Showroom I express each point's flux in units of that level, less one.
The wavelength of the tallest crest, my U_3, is 4151.25 Ang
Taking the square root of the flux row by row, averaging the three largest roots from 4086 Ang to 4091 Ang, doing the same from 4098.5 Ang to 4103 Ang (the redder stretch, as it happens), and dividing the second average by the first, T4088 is 0.84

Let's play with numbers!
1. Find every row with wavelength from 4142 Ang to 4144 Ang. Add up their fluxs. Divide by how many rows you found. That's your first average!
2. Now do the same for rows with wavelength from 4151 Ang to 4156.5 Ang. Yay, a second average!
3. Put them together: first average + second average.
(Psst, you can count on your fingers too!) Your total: 15.7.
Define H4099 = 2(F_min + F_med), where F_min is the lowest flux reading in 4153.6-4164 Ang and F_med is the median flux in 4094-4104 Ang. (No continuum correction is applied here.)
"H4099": 29.4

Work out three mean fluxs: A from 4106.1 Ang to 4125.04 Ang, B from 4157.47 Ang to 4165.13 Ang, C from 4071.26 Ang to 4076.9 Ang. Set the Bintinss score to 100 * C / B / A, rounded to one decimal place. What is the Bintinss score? 11.0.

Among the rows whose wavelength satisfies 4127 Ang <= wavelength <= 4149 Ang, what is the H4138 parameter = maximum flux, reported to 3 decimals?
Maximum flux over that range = 9.026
